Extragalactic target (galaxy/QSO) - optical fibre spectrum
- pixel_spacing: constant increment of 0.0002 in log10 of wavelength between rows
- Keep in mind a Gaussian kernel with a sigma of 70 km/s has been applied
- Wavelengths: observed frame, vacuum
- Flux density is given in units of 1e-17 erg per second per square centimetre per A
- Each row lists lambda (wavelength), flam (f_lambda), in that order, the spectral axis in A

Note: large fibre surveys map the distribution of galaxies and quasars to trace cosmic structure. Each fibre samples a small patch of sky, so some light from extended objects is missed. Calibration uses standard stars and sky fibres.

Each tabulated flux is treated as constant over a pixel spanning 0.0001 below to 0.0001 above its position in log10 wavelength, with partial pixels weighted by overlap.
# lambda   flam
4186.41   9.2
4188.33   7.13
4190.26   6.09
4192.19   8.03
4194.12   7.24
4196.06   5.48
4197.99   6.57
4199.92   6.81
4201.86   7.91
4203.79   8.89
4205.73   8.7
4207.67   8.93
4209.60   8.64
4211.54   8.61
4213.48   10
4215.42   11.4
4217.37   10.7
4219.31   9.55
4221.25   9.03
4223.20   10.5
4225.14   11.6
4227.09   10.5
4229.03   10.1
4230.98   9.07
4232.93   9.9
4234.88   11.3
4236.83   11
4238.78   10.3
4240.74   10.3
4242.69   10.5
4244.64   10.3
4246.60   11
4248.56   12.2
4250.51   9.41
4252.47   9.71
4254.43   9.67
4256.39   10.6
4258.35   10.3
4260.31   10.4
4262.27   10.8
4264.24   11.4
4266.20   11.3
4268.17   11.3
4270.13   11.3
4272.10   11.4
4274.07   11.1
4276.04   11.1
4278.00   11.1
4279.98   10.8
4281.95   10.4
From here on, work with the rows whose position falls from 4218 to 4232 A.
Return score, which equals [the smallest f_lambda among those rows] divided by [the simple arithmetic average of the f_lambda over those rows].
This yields 0.899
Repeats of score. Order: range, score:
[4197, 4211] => 0.815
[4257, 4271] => 0.939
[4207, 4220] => 0.889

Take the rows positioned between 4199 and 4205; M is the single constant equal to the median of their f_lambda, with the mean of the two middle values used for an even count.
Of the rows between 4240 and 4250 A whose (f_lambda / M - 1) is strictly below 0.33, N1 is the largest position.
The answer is 4244.64 A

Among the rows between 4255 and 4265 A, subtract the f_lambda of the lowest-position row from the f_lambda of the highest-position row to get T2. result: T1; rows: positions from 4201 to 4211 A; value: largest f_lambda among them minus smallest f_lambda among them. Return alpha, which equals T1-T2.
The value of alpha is 0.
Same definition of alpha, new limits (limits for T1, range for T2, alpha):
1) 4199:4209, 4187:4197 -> 4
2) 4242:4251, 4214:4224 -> 4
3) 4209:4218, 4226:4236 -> 2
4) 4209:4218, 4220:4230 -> 2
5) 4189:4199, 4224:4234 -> 4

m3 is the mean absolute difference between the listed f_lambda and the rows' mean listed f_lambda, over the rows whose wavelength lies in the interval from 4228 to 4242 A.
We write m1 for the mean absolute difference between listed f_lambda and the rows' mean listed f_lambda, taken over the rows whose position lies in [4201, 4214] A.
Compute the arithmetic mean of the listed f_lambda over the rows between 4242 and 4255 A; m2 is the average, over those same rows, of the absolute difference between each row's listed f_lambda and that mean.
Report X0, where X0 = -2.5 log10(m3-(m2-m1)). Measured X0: 1.8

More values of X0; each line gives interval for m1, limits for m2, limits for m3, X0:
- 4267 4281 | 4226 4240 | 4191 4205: 0.8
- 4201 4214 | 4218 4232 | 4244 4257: 1.0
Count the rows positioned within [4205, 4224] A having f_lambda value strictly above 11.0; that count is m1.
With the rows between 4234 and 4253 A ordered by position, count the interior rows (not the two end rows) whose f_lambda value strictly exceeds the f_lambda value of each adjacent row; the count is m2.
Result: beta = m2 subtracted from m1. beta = -1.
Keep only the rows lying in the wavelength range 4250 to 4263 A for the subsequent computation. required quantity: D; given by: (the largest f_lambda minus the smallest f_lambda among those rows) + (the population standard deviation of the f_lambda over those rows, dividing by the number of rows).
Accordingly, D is 1.9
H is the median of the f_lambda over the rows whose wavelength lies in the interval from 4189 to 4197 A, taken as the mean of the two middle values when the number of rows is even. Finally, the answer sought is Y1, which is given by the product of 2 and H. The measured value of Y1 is 13.3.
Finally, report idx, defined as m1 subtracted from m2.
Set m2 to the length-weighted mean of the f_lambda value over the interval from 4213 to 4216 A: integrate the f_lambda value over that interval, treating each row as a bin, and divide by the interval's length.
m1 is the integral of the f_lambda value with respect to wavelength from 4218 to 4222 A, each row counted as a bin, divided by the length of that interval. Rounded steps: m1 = 9.4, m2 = 10.73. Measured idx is 1.3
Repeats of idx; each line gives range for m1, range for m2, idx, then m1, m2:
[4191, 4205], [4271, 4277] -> 3.9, 7.3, 11.19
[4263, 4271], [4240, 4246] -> -0.9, 11.3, 10.41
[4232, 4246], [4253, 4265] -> 0.0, 10.5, 10.48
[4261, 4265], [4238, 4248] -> -0.5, 11.0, 10.55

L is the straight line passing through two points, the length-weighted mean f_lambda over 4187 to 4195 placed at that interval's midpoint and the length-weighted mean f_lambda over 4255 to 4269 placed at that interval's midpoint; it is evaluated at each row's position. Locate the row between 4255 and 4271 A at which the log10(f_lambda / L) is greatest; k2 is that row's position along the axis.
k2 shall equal 4264.24 A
